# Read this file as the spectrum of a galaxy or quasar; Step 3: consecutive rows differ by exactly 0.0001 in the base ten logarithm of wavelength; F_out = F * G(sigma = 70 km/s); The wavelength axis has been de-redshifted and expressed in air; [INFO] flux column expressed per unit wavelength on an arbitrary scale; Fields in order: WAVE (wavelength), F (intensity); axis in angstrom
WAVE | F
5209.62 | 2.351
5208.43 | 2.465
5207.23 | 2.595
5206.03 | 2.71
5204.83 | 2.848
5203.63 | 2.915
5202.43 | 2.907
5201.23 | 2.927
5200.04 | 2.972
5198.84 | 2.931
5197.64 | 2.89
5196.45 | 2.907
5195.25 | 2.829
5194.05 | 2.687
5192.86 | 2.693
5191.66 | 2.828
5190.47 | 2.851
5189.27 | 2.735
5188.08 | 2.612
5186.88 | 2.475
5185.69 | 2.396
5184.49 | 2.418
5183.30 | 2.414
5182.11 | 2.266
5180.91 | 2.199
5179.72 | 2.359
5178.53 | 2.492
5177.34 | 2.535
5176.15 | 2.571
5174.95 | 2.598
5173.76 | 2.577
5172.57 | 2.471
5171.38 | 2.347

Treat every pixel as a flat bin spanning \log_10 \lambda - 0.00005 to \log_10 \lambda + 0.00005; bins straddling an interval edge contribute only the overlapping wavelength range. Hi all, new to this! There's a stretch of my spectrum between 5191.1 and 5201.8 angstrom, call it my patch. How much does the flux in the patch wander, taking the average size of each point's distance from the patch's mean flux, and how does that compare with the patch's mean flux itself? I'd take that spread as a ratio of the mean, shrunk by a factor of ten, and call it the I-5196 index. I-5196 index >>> 0.0029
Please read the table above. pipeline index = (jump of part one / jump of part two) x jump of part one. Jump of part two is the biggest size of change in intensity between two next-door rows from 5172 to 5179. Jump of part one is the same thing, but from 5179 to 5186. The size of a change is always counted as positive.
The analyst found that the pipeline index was 0.24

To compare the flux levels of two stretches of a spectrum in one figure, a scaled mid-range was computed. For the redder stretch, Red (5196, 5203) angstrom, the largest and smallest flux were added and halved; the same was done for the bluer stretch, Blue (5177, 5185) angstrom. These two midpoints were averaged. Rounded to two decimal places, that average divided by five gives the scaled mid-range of 0.53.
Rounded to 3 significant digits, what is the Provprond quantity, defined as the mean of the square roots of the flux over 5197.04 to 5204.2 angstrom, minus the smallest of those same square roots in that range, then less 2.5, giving -2.49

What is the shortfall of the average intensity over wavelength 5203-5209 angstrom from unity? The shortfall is -1.71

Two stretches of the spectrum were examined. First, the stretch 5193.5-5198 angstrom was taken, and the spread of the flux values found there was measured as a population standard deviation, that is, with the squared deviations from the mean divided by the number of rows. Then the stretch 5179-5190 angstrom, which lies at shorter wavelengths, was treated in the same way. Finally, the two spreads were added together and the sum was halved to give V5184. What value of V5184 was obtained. 0.121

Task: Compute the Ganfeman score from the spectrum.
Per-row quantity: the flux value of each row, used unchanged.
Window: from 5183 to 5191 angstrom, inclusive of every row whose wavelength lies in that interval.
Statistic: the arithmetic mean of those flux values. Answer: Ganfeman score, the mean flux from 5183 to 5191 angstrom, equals 2.56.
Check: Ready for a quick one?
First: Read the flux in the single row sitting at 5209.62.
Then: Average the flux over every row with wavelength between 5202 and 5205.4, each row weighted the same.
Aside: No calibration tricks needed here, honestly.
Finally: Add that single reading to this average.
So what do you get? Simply 5.24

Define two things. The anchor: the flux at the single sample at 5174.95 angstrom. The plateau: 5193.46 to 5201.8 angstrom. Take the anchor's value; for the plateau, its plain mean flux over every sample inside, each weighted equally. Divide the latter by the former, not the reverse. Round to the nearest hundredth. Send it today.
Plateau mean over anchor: 1.11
